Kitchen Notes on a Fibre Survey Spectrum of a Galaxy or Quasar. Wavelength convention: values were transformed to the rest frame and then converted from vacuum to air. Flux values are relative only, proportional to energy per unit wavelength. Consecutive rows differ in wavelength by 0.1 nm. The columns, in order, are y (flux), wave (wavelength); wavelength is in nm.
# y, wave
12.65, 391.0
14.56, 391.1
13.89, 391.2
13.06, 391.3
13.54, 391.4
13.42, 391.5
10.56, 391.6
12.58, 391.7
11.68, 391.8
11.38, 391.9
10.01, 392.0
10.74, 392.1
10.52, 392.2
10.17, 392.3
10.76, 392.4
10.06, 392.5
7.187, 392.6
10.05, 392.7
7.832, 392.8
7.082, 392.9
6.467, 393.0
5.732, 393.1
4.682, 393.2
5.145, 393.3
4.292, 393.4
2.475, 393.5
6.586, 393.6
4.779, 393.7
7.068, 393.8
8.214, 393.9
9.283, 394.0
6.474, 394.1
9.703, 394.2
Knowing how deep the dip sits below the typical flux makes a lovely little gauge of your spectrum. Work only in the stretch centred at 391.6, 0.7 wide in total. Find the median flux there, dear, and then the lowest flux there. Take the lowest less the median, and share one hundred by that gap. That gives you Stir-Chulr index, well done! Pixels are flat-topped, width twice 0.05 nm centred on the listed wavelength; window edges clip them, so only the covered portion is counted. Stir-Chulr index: -50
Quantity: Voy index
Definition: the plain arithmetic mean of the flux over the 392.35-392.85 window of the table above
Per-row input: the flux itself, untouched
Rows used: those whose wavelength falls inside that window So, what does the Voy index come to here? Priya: 9.2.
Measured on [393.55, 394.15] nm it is 7.1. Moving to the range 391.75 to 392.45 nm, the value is 10.8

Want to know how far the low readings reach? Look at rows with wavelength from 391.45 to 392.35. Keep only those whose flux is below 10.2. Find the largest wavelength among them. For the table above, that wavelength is 392.3 nm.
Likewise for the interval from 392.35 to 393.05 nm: 393.0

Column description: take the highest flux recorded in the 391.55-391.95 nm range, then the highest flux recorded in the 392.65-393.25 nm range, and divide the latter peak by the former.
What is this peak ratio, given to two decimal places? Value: 0.80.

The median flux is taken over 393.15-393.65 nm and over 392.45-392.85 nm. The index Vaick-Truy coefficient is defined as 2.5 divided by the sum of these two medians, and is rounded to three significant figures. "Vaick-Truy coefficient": 0.184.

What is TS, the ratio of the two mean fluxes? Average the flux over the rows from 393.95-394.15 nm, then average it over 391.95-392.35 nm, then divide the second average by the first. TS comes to 1.3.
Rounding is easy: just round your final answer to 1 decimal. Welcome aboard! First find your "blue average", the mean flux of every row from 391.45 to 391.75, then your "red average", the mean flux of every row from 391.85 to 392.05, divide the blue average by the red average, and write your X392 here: 1.1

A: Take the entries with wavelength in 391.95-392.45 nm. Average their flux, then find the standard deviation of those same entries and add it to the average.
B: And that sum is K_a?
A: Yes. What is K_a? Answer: 11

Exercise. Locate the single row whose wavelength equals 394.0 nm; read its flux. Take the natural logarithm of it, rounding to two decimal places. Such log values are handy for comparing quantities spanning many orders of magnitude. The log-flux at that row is 2.23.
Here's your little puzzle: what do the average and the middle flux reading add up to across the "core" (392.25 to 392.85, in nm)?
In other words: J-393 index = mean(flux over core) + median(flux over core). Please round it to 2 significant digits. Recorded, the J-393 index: 19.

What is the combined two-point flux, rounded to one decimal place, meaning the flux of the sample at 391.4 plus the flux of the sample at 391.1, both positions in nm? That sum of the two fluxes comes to 28.1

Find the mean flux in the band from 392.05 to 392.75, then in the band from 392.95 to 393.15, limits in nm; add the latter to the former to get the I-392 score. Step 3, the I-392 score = 16.0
